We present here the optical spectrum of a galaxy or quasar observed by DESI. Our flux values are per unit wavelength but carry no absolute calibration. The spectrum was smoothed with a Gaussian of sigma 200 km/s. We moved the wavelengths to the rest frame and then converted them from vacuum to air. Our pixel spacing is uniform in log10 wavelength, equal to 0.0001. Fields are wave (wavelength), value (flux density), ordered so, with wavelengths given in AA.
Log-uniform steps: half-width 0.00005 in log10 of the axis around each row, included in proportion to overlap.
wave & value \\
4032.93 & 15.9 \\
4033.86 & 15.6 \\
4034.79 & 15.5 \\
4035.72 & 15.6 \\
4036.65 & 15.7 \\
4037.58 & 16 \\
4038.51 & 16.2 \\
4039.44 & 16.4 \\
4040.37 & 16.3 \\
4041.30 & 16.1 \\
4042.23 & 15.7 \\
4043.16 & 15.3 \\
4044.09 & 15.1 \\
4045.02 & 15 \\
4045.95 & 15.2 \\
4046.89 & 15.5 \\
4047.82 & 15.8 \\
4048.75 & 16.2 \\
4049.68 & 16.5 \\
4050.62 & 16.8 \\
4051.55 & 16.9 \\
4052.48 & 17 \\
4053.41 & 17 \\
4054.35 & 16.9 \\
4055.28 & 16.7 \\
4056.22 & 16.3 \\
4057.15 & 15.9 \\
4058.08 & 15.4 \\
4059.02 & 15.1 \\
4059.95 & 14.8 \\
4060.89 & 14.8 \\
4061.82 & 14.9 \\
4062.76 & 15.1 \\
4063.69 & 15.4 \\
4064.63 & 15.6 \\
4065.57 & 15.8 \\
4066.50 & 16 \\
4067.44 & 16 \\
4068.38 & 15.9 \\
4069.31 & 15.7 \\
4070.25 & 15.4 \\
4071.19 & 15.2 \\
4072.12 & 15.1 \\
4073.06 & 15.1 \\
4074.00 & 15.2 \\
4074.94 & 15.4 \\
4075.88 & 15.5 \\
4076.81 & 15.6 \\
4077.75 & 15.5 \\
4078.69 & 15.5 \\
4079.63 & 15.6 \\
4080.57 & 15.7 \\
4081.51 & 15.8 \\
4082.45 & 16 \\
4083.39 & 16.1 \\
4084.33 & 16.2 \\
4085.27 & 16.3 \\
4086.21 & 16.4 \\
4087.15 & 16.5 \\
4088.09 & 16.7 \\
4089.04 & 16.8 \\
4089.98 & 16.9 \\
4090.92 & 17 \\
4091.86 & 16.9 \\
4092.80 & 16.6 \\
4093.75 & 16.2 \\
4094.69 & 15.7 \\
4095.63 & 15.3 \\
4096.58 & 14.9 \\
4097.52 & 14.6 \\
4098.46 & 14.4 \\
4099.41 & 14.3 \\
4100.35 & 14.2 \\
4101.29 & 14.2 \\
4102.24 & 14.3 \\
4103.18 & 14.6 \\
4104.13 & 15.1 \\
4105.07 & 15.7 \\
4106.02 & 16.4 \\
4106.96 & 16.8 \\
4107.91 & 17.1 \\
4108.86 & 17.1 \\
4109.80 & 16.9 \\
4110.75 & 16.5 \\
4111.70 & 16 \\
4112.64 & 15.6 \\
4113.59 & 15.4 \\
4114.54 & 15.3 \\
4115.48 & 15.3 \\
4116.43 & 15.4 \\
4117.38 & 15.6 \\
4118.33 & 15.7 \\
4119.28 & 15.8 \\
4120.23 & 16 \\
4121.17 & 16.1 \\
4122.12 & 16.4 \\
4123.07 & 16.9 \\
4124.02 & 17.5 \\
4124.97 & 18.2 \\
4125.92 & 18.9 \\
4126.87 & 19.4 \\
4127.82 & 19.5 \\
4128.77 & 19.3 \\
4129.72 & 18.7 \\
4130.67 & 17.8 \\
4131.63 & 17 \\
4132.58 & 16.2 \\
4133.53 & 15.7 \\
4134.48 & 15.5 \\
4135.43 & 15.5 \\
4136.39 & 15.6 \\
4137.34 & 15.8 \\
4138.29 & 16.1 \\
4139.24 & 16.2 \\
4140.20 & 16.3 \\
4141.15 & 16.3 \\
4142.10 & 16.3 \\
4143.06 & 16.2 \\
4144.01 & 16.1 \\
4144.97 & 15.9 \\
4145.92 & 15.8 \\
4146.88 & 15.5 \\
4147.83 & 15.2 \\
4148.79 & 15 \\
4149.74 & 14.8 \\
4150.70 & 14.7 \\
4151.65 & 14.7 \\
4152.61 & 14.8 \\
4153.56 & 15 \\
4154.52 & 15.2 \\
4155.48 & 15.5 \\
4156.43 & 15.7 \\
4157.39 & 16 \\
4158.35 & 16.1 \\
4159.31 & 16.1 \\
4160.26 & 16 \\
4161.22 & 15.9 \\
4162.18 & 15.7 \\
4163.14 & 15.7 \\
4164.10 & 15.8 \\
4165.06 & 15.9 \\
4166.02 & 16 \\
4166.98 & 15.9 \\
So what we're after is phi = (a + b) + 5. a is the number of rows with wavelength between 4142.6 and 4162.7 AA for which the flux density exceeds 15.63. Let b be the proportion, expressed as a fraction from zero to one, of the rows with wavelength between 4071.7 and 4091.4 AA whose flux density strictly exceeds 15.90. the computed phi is 16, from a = 11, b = 0.5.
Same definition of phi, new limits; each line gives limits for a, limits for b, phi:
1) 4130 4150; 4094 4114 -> 19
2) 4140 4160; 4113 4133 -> 17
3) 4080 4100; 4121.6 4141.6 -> 22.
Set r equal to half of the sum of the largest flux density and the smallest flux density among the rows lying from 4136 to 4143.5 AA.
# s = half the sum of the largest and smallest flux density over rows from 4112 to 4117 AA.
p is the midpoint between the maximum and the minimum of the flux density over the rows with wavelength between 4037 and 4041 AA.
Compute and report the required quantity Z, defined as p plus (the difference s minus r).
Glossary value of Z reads 15.7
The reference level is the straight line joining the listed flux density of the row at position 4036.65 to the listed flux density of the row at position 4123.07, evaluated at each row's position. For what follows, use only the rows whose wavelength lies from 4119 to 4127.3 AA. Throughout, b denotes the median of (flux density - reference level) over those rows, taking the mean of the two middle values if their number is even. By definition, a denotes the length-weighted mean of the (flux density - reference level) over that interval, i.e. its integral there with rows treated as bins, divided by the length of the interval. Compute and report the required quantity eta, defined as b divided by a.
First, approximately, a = 0.4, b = 0.0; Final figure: 0.0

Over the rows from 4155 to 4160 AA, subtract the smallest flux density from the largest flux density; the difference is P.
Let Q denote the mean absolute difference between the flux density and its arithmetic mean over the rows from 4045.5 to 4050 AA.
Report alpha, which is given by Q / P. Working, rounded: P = 0.6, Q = 0.41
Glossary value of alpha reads 0.68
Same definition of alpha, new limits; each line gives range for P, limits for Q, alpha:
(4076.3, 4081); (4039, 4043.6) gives 1.84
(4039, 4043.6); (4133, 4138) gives 0.09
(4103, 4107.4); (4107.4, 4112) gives 0.17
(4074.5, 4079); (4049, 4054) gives 0.76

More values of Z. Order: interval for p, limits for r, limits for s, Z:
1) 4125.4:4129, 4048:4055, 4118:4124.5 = 19.2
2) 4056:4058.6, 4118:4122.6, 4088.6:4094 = 16.4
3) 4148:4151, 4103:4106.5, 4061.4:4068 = 14.8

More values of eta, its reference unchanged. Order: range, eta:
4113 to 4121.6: 1.0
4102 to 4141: 2.1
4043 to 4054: 0.7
